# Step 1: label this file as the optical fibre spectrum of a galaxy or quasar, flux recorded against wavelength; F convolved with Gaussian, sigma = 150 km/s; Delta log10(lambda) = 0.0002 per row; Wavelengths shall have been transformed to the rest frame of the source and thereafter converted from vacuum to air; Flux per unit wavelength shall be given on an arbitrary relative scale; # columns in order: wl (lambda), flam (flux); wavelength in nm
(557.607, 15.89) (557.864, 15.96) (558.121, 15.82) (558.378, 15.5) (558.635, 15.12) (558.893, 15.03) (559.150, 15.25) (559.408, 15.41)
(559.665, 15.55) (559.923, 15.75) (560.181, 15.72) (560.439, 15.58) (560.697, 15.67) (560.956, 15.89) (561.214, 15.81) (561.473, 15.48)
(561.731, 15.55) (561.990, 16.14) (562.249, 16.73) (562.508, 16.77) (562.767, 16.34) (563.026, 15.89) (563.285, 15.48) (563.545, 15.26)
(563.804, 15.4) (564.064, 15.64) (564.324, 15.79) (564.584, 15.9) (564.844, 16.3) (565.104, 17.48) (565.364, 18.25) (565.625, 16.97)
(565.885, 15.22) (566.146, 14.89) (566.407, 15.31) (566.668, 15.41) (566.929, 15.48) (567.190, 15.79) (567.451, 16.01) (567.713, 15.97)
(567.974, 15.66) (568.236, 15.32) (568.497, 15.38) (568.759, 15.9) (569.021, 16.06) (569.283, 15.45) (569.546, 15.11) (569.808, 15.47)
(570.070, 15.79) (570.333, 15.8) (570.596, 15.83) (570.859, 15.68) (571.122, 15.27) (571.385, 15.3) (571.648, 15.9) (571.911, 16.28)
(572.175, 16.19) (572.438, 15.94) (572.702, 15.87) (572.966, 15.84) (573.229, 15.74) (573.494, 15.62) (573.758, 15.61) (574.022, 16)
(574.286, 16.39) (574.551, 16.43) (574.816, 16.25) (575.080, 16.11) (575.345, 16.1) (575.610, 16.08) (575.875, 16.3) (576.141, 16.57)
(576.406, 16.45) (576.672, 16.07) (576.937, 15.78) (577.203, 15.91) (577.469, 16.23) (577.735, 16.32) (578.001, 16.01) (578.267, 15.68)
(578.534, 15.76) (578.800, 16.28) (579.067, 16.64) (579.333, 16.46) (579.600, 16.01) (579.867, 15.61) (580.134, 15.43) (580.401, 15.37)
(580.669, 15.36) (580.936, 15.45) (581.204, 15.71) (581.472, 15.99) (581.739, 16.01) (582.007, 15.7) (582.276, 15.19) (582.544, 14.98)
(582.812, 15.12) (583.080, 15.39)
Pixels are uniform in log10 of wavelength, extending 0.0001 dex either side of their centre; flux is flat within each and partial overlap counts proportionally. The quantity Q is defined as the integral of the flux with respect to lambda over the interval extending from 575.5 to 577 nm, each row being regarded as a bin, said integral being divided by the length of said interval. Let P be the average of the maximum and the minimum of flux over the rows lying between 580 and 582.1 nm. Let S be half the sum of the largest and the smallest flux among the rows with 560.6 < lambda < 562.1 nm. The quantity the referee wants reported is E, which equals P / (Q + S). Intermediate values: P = 15.7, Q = 16.23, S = 15.8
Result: 0.490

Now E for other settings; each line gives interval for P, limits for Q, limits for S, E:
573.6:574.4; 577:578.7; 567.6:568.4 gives 0.506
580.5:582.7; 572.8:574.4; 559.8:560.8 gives 0.491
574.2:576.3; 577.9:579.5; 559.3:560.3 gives 0.515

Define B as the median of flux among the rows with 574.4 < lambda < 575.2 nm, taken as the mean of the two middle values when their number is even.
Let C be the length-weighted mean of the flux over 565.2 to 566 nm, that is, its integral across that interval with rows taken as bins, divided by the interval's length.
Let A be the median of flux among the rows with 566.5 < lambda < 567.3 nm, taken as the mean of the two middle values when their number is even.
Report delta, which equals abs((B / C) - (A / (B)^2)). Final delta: 0.90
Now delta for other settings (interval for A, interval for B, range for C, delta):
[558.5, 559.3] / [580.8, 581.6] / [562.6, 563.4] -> 0.92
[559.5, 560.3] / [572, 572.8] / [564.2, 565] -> 0.93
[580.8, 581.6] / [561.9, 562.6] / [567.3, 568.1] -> 1.00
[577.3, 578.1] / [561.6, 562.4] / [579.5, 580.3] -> 0.97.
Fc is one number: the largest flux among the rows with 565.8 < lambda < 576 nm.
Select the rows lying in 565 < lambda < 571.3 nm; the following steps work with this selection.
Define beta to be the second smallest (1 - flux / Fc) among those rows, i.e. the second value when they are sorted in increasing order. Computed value -0.064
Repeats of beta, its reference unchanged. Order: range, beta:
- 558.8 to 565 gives -0.018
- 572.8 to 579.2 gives -0.009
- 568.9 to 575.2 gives 0.002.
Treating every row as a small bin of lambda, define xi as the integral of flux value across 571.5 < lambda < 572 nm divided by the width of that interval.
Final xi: 16.1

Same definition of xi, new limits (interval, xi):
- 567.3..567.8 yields 16.0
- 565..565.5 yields 17.9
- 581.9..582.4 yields 15.4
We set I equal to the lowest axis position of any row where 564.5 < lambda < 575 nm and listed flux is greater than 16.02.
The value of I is 564.844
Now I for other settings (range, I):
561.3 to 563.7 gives 561.990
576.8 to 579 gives 577.469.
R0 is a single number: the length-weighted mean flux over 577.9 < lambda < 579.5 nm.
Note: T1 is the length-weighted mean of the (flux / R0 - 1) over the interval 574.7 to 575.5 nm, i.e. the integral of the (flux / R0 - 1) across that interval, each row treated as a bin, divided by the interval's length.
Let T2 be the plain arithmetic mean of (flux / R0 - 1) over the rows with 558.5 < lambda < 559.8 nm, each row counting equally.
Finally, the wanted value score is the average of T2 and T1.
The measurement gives -0.027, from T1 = 0.0005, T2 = -0.054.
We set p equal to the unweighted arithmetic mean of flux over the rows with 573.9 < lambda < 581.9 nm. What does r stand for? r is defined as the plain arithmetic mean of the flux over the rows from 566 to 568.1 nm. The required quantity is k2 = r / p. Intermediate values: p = 16.0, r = 15.6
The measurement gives 0.97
